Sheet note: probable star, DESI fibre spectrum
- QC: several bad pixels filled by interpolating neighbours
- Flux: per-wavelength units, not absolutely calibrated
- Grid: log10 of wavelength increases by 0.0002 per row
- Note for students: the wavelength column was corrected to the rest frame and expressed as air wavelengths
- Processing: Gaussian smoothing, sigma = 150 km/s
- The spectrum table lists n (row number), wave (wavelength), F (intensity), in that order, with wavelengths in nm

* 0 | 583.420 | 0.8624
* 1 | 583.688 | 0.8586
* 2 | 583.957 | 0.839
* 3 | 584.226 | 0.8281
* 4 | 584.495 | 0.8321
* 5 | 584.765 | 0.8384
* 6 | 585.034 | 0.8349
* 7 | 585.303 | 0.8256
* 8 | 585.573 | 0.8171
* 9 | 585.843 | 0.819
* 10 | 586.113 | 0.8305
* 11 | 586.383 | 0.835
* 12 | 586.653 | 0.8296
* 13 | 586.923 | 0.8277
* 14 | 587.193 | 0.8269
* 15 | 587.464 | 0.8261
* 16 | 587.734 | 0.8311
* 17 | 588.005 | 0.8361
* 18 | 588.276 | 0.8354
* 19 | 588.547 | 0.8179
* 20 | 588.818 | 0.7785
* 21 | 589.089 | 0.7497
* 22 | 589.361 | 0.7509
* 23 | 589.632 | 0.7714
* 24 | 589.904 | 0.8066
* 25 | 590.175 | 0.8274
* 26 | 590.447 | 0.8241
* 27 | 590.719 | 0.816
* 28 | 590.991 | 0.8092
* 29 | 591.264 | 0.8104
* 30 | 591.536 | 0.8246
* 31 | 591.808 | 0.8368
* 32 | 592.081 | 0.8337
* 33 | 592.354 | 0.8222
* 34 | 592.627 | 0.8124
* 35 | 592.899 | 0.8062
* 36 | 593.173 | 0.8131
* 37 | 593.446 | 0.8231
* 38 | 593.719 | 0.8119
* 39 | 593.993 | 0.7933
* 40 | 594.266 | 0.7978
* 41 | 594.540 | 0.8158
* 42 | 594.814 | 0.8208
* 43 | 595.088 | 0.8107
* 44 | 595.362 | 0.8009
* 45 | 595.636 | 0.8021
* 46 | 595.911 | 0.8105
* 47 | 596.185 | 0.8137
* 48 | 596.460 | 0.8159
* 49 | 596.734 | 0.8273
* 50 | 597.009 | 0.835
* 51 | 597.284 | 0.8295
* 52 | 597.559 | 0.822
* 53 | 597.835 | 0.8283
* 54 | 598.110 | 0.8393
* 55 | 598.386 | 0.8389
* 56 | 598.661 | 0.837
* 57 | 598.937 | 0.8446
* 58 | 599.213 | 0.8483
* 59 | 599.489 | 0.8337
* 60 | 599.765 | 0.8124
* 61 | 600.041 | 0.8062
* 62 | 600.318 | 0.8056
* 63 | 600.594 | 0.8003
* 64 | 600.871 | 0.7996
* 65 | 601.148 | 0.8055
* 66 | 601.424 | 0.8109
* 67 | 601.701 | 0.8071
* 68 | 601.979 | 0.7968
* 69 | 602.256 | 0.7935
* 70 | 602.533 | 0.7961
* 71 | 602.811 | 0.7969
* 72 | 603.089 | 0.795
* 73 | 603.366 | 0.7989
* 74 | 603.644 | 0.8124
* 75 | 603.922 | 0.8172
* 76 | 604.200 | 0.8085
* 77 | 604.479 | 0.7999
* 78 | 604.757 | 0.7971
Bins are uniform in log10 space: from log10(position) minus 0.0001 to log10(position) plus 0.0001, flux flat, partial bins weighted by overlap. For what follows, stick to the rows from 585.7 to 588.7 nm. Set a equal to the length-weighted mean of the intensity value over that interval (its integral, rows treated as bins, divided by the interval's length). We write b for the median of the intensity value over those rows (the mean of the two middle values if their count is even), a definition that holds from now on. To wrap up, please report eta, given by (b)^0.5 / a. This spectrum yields 1.10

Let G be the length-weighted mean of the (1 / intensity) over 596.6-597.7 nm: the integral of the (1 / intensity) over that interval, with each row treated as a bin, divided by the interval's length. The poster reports 1.21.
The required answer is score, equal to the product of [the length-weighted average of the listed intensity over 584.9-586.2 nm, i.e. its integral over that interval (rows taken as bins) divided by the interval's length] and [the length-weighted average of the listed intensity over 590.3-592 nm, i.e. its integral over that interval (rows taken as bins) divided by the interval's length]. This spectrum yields 0.677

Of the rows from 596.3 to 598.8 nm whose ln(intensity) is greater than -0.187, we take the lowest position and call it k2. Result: 597.009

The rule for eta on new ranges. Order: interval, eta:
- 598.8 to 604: 1.11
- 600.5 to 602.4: 1.12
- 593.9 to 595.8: 1.11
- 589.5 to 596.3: 1.11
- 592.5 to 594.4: 1.11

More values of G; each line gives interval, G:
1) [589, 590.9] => 1.26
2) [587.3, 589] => 1.22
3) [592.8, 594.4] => 1.24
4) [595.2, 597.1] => 1.23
